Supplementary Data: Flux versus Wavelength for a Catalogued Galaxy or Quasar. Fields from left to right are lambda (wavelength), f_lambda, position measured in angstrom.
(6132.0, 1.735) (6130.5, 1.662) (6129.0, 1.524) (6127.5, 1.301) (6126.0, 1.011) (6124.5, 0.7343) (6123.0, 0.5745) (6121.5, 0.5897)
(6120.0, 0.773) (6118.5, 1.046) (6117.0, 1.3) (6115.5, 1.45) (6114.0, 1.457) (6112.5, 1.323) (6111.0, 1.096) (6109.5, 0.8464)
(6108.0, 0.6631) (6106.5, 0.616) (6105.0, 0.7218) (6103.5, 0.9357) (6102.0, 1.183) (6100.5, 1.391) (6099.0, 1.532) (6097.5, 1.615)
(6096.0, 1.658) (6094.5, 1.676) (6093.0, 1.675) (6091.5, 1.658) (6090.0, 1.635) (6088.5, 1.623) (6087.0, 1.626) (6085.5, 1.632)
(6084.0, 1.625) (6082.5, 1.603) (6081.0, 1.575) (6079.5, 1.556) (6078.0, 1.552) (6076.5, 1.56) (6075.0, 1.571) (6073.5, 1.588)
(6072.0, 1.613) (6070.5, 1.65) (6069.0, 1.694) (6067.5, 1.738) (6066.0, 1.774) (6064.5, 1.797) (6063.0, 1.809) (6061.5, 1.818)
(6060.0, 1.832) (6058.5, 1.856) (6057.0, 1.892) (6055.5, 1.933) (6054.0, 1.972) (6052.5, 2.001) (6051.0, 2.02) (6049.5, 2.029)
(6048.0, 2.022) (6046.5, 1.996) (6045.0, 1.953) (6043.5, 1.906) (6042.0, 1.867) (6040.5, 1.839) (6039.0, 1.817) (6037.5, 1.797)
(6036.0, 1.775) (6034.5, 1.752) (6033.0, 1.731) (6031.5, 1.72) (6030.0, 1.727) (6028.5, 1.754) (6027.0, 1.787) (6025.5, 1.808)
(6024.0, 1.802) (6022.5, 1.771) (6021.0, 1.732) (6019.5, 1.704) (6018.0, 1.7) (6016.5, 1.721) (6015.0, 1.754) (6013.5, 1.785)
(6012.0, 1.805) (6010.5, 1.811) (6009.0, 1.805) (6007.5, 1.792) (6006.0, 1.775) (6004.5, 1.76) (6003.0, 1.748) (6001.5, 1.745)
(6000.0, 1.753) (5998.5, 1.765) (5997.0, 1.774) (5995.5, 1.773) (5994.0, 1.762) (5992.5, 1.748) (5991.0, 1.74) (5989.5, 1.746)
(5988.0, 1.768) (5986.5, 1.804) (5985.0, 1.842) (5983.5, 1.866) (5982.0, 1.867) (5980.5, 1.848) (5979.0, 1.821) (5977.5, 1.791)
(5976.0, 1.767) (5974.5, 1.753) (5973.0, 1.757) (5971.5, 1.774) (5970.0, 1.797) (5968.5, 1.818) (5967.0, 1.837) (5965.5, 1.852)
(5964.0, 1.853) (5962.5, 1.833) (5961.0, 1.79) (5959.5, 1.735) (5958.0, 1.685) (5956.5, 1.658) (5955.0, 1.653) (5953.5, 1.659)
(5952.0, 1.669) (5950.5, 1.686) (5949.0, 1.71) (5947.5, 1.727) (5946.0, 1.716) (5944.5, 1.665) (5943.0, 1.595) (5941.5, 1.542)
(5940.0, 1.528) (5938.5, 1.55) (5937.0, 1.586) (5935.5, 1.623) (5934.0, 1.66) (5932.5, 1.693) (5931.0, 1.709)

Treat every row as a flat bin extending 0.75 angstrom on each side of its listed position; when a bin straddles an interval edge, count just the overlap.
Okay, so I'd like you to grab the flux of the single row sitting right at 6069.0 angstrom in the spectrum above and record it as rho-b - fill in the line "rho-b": 1.694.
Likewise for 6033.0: 1.731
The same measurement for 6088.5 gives 1.623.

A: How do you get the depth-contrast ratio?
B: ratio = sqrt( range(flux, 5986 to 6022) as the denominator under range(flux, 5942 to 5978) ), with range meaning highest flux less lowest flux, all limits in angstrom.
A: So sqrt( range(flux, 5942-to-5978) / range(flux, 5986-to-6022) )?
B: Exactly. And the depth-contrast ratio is 1.5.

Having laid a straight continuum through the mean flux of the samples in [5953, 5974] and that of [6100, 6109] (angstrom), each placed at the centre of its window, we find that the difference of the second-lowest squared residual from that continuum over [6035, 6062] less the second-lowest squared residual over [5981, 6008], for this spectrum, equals 0.21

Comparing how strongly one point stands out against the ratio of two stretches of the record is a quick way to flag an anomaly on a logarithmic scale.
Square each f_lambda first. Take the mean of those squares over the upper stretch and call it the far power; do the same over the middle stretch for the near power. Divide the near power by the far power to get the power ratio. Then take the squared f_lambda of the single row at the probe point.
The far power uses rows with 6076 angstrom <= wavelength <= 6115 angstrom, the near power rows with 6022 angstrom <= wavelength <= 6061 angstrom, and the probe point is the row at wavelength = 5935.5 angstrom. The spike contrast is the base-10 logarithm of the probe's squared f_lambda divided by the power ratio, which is 0.19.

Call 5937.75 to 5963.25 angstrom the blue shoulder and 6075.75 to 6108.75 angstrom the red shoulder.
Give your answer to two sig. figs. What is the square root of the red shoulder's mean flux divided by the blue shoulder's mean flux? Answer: 0.92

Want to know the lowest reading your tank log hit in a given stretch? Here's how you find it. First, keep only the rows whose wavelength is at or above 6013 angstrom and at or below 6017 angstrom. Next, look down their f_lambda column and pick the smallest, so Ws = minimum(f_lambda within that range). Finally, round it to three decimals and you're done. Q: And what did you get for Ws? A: 1.721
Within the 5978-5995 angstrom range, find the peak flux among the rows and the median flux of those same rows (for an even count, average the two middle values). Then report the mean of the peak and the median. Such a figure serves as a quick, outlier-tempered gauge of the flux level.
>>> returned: 1.84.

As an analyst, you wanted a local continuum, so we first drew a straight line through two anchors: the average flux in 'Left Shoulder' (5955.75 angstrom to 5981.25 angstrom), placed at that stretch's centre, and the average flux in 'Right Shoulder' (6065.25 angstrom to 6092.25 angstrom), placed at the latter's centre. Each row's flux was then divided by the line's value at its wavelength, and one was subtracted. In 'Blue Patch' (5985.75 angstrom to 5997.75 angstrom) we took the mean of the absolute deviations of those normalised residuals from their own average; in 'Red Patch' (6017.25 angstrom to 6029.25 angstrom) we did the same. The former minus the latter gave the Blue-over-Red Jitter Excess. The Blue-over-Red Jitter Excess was -0.01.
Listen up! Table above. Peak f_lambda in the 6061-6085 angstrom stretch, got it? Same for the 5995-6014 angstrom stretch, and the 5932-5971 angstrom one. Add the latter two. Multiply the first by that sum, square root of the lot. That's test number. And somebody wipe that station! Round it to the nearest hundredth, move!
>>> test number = 2.58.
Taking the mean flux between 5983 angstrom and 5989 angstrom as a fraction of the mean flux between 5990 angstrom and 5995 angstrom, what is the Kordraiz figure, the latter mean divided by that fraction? 1.7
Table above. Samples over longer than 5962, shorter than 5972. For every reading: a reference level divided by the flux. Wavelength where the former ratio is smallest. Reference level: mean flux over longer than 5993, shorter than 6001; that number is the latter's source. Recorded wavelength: 5964.0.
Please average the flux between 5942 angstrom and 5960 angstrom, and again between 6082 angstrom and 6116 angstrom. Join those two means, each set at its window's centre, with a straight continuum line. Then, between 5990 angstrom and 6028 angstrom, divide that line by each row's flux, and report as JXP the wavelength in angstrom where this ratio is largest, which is 5991.0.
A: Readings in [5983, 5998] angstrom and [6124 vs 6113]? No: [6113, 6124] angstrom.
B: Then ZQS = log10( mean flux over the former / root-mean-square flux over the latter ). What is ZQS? 0.21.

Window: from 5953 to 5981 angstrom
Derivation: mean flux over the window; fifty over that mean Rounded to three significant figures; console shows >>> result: 28.2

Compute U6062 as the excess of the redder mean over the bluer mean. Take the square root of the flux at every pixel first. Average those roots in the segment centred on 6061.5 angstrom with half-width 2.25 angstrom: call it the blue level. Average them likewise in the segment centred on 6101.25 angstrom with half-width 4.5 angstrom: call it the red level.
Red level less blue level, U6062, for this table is -0.25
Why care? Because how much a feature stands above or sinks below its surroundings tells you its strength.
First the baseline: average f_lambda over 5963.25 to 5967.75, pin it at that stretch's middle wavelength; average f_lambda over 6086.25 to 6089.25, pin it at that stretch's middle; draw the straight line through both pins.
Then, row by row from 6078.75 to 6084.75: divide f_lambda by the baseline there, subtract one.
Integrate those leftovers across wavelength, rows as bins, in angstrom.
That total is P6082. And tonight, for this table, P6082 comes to -0.2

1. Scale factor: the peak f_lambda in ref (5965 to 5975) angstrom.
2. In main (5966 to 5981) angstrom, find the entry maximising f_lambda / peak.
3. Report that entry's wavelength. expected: 5980.5 angstrom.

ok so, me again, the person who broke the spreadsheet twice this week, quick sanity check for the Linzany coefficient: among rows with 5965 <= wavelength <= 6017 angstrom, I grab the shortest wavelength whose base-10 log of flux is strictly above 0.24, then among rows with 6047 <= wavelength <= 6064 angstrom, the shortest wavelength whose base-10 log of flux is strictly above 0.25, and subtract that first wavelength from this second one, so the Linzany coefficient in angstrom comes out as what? 82.5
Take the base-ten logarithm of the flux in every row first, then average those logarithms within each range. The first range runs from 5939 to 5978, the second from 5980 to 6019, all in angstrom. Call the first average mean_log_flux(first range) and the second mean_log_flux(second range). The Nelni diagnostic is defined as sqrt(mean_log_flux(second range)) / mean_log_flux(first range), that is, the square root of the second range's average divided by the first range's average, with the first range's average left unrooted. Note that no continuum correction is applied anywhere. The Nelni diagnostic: 2.1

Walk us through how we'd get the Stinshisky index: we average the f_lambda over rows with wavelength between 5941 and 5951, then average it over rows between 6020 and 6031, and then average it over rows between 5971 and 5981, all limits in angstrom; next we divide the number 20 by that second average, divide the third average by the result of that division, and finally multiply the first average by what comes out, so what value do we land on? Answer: 0.263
